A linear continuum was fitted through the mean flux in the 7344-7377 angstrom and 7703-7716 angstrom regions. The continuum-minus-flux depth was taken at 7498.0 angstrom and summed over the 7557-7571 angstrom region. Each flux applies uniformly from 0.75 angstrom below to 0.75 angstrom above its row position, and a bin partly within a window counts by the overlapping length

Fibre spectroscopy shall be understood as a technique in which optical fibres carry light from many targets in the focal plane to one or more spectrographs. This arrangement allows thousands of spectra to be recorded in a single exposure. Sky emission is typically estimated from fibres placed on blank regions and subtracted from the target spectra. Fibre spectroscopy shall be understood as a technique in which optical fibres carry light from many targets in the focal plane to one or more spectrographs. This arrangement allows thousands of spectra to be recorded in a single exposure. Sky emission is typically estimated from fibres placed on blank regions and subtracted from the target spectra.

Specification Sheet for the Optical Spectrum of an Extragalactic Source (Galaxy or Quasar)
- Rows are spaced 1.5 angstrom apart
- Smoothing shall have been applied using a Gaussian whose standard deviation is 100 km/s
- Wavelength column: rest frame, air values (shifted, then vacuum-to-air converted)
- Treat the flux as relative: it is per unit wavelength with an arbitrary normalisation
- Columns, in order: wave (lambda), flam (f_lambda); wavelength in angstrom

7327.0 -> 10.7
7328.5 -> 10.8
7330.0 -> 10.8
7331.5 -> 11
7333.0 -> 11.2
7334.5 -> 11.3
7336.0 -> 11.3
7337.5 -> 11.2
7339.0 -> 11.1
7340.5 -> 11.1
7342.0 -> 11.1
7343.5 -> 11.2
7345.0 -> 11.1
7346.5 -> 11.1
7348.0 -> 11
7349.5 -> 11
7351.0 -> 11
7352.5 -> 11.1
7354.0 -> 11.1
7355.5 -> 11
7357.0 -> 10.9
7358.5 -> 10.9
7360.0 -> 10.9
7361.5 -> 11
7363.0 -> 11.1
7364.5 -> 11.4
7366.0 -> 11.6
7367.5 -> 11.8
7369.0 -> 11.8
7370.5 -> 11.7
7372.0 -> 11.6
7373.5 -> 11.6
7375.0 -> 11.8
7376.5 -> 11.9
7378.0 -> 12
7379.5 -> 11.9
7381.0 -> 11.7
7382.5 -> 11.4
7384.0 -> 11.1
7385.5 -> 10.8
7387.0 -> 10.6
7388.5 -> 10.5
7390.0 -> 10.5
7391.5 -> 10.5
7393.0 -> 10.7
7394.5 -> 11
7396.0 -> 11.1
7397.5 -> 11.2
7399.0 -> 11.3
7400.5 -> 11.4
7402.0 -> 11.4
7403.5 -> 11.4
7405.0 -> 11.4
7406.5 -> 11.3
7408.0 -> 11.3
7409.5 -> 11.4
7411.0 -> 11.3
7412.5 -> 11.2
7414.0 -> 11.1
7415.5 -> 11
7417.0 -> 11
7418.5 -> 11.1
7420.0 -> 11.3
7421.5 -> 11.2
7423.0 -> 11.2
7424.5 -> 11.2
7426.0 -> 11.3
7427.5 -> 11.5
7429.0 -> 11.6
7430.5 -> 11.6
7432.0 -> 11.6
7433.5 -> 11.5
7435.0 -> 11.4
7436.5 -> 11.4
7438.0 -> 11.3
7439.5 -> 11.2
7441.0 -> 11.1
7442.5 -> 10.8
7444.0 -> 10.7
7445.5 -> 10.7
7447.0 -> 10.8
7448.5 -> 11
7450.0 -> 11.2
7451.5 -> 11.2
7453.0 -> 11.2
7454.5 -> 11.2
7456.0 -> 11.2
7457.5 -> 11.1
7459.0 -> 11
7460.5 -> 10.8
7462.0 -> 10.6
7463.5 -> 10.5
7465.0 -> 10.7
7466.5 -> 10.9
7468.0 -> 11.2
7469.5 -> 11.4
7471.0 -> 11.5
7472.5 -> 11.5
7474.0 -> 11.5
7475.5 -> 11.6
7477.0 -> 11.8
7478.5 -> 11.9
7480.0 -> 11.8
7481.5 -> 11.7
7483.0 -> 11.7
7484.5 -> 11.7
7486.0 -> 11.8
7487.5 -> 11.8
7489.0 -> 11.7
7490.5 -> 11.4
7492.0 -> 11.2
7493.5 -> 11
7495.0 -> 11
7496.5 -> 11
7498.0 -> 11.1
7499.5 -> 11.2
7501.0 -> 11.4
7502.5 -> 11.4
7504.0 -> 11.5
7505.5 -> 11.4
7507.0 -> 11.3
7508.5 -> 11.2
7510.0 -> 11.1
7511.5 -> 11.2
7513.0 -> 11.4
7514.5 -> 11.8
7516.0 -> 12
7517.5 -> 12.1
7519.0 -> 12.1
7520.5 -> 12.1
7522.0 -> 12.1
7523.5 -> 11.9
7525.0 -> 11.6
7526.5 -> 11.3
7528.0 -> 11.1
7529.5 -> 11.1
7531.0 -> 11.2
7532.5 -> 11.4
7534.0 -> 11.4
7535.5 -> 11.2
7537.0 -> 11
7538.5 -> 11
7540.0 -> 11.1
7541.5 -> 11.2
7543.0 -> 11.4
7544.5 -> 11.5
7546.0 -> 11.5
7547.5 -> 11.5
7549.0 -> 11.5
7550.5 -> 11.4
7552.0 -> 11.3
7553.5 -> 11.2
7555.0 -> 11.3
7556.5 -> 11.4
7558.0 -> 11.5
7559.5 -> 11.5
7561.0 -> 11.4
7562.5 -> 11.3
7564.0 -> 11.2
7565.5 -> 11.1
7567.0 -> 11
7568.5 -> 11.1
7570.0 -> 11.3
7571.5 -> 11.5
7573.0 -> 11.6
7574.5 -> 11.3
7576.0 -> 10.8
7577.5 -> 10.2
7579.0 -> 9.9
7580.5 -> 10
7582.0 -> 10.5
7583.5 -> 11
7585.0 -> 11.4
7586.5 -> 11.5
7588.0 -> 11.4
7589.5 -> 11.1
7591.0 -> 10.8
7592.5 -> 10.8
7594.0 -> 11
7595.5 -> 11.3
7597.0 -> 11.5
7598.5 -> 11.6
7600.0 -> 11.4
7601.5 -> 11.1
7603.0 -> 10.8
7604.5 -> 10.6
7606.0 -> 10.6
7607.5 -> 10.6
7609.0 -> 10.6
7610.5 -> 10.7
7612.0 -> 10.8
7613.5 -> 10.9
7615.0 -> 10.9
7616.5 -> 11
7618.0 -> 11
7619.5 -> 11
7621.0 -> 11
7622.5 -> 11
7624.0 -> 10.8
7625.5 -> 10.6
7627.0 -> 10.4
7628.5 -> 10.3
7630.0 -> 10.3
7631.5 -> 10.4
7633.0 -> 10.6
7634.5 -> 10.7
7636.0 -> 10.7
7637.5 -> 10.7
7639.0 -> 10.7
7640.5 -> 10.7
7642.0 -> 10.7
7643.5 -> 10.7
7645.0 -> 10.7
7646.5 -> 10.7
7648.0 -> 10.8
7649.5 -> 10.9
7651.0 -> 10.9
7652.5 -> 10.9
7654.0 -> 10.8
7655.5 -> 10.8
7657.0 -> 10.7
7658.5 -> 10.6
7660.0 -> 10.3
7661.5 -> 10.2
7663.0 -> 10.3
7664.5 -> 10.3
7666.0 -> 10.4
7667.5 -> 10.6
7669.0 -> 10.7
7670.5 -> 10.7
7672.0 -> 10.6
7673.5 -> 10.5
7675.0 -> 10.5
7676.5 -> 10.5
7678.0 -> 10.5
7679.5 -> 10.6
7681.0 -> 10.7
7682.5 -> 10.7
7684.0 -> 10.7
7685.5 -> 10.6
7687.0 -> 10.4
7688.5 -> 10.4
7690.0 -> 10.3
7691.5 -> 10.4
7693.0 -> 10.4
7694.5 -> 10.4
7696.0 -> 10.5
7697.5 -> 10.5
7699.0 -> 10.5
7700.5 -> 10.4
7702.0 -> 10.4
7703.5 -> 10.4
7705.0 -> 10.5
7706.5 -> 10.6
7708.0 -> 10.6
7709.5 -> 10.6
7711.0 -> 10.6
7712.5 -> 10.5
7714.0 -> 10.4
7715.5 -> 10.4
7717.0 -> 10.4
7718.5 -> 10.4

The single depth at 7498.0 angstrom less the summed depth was 3.8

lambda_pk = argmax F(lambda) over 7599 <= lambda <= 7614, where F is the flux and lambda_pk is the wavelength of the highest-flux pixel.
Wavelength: 7600.0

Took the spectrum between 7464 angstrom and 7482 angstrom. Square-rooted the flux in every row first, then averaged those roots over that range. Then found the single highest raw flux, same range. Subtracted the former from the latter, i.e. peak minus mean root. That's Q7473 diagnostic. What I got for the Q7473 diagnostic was 8.5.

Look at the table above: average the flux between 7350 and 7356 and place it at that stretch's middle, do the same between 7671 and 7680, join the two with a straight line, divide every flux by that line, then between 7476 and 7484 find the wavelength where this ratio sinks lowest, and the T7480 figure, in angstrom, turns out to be 7481.5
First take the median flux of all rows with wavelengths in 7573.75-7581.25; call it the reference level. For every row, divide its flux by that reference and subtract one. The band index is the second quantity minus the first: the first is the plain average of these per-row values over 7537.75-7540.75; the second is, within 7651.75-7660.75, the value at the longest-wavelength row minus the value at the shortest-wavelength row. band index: -0.142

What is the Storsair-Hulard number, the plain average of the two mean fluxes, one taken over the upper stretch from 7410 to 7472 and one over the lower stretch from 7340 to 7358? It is 11.10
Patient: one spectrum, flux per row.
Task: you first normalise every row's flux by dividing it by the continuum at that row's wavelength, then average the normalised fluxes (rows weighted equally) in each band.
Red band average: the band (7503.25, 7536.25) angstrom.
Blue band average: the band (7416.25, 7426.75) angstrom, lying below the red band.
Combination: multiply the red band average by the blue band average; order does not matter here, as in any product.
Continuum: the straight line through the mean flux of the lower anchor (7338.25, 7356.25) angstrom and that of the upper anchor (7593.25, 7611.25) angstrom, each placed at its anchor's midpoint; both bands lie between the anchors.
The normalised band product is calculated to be 1.06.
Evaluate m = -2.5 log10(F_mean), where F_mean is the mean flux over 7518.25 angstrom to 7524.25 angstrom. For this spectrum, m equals -2.70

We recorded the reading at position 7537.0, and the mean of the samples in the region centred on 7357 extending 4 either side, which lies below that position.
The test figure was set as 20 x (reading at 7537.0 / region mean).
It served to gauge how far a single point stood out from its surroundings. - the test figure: 20.1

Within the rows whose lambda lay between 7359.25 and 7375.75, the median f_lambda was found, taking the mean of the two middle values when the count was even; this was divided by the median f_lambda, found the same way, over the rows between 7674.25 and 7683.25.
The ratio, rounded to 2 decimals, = 1.10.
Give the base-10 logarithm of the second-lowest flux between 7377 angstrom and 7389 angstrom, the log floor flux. 1.03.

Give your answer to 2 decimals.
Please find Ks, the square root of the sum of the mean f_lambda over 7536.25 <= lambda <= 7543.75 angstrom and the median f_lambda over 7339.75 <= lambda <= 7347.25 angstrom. 4.72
